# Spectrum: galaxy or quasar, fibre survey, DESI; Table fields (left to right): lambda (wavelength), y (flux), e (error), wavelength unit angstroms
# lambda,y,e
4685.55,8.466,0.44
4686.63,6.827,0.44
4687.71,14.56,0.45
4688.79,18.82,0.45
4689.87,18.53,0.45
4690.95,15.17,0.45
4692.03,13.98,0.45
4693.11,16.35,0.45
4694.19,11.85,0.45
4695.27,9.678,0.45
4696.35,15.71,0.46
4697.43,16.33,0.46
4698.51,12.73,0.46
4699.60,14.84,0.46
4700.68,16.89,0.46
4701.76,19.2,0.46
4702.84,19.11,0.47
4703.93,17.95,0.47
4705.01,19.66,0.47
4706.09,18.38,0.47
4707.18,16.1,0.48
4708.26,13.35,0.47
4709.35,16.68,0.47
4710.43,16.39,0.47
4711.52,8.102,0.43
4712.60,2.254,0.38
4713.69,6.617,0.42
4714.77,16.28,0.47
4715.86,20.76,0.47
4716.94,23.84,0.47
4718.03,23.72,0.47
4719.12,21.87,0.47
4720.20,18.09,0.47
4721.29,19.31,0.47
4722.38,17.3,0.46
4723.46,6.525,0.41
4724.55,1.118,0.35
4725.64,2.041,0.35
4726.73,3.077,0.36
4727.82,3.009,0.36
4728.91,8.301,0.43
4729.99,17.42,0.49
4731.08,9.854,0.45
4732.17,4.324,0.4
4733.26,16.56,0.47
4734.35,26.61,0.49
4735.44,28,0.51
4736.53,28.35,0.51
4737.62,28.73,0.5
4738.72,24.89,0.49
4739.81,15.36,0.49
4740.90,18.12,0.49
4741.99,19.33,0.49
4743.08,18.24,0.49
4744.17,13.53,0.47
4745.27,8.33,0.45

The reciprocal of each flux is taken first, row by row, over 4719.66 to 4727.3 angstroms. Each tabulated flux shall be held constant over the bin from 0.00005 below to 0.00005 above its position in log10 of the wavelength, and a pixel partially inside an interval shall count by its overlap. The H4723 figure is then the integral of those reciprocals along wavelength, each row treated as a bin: 2.2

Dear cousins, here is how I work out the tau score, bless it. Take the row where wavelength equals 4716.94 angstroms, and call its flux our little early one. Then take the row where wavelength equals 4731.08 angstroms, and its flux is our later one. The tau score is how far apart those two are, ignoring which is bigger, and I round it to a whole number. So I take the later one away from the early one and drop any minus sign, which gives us 14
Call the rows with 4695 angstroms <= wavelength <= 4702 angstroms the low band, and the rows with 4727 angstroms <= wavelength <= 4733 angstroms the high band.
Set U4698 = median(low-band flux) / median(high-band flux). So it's 1.9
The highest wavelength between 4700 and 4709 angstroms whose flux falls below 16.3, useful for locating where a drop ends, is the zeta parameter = 4708.26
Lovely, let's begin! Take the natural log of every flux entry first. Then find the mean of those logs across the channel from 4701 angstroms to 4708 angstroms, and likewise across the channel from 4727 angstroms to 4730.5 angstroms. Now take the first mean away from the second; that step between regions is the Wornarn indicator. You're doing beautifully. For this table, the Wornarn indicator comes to -0.9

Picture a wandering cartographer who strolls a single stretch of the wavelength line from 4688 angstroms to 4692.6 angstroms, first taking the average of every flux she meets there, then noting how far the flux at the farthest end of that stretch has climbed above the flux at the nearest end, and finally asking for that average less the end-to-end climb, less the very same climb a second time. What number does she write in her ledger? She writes 26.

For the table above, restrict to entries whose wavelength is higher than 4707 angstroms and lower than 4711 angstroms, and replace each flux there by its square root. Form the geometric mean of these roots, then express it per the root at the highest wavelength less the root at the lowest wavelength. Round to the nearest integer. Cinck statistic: 110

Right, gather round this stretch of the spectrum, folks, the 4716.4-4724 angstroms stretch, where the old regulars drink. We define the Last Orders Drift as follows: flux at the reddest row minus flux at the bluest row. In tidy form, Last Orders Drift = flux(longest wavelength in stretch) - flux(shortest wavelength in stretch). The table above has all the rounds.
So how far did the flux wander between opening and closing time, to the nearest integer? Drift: -17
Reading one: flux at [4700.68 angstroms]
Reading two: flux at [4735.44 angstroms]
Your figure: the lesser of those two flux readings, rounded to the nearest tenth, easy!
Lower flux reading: 16.9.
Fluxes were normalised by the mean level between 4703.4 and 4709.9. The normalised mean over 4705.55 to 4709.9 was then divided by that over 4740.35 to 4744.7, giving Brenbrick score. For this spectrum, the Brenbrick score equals 0.9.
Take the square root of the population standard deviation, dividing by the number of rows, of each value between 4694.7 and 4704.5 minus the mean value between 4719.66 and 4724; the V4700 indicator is 1.7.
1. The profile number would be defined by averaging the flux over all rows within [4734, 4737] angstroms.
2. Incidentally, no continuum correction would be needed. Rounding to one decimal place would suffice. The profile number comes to 27.7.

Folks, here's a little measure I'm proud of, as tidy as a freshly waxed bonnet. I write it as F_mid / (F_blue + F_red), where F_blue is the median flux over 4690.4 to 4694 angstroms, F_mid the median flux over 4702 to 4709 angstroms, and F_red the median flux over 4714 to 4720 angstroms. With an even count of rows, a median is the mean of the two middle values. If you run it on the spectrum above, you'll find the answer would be 0.49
